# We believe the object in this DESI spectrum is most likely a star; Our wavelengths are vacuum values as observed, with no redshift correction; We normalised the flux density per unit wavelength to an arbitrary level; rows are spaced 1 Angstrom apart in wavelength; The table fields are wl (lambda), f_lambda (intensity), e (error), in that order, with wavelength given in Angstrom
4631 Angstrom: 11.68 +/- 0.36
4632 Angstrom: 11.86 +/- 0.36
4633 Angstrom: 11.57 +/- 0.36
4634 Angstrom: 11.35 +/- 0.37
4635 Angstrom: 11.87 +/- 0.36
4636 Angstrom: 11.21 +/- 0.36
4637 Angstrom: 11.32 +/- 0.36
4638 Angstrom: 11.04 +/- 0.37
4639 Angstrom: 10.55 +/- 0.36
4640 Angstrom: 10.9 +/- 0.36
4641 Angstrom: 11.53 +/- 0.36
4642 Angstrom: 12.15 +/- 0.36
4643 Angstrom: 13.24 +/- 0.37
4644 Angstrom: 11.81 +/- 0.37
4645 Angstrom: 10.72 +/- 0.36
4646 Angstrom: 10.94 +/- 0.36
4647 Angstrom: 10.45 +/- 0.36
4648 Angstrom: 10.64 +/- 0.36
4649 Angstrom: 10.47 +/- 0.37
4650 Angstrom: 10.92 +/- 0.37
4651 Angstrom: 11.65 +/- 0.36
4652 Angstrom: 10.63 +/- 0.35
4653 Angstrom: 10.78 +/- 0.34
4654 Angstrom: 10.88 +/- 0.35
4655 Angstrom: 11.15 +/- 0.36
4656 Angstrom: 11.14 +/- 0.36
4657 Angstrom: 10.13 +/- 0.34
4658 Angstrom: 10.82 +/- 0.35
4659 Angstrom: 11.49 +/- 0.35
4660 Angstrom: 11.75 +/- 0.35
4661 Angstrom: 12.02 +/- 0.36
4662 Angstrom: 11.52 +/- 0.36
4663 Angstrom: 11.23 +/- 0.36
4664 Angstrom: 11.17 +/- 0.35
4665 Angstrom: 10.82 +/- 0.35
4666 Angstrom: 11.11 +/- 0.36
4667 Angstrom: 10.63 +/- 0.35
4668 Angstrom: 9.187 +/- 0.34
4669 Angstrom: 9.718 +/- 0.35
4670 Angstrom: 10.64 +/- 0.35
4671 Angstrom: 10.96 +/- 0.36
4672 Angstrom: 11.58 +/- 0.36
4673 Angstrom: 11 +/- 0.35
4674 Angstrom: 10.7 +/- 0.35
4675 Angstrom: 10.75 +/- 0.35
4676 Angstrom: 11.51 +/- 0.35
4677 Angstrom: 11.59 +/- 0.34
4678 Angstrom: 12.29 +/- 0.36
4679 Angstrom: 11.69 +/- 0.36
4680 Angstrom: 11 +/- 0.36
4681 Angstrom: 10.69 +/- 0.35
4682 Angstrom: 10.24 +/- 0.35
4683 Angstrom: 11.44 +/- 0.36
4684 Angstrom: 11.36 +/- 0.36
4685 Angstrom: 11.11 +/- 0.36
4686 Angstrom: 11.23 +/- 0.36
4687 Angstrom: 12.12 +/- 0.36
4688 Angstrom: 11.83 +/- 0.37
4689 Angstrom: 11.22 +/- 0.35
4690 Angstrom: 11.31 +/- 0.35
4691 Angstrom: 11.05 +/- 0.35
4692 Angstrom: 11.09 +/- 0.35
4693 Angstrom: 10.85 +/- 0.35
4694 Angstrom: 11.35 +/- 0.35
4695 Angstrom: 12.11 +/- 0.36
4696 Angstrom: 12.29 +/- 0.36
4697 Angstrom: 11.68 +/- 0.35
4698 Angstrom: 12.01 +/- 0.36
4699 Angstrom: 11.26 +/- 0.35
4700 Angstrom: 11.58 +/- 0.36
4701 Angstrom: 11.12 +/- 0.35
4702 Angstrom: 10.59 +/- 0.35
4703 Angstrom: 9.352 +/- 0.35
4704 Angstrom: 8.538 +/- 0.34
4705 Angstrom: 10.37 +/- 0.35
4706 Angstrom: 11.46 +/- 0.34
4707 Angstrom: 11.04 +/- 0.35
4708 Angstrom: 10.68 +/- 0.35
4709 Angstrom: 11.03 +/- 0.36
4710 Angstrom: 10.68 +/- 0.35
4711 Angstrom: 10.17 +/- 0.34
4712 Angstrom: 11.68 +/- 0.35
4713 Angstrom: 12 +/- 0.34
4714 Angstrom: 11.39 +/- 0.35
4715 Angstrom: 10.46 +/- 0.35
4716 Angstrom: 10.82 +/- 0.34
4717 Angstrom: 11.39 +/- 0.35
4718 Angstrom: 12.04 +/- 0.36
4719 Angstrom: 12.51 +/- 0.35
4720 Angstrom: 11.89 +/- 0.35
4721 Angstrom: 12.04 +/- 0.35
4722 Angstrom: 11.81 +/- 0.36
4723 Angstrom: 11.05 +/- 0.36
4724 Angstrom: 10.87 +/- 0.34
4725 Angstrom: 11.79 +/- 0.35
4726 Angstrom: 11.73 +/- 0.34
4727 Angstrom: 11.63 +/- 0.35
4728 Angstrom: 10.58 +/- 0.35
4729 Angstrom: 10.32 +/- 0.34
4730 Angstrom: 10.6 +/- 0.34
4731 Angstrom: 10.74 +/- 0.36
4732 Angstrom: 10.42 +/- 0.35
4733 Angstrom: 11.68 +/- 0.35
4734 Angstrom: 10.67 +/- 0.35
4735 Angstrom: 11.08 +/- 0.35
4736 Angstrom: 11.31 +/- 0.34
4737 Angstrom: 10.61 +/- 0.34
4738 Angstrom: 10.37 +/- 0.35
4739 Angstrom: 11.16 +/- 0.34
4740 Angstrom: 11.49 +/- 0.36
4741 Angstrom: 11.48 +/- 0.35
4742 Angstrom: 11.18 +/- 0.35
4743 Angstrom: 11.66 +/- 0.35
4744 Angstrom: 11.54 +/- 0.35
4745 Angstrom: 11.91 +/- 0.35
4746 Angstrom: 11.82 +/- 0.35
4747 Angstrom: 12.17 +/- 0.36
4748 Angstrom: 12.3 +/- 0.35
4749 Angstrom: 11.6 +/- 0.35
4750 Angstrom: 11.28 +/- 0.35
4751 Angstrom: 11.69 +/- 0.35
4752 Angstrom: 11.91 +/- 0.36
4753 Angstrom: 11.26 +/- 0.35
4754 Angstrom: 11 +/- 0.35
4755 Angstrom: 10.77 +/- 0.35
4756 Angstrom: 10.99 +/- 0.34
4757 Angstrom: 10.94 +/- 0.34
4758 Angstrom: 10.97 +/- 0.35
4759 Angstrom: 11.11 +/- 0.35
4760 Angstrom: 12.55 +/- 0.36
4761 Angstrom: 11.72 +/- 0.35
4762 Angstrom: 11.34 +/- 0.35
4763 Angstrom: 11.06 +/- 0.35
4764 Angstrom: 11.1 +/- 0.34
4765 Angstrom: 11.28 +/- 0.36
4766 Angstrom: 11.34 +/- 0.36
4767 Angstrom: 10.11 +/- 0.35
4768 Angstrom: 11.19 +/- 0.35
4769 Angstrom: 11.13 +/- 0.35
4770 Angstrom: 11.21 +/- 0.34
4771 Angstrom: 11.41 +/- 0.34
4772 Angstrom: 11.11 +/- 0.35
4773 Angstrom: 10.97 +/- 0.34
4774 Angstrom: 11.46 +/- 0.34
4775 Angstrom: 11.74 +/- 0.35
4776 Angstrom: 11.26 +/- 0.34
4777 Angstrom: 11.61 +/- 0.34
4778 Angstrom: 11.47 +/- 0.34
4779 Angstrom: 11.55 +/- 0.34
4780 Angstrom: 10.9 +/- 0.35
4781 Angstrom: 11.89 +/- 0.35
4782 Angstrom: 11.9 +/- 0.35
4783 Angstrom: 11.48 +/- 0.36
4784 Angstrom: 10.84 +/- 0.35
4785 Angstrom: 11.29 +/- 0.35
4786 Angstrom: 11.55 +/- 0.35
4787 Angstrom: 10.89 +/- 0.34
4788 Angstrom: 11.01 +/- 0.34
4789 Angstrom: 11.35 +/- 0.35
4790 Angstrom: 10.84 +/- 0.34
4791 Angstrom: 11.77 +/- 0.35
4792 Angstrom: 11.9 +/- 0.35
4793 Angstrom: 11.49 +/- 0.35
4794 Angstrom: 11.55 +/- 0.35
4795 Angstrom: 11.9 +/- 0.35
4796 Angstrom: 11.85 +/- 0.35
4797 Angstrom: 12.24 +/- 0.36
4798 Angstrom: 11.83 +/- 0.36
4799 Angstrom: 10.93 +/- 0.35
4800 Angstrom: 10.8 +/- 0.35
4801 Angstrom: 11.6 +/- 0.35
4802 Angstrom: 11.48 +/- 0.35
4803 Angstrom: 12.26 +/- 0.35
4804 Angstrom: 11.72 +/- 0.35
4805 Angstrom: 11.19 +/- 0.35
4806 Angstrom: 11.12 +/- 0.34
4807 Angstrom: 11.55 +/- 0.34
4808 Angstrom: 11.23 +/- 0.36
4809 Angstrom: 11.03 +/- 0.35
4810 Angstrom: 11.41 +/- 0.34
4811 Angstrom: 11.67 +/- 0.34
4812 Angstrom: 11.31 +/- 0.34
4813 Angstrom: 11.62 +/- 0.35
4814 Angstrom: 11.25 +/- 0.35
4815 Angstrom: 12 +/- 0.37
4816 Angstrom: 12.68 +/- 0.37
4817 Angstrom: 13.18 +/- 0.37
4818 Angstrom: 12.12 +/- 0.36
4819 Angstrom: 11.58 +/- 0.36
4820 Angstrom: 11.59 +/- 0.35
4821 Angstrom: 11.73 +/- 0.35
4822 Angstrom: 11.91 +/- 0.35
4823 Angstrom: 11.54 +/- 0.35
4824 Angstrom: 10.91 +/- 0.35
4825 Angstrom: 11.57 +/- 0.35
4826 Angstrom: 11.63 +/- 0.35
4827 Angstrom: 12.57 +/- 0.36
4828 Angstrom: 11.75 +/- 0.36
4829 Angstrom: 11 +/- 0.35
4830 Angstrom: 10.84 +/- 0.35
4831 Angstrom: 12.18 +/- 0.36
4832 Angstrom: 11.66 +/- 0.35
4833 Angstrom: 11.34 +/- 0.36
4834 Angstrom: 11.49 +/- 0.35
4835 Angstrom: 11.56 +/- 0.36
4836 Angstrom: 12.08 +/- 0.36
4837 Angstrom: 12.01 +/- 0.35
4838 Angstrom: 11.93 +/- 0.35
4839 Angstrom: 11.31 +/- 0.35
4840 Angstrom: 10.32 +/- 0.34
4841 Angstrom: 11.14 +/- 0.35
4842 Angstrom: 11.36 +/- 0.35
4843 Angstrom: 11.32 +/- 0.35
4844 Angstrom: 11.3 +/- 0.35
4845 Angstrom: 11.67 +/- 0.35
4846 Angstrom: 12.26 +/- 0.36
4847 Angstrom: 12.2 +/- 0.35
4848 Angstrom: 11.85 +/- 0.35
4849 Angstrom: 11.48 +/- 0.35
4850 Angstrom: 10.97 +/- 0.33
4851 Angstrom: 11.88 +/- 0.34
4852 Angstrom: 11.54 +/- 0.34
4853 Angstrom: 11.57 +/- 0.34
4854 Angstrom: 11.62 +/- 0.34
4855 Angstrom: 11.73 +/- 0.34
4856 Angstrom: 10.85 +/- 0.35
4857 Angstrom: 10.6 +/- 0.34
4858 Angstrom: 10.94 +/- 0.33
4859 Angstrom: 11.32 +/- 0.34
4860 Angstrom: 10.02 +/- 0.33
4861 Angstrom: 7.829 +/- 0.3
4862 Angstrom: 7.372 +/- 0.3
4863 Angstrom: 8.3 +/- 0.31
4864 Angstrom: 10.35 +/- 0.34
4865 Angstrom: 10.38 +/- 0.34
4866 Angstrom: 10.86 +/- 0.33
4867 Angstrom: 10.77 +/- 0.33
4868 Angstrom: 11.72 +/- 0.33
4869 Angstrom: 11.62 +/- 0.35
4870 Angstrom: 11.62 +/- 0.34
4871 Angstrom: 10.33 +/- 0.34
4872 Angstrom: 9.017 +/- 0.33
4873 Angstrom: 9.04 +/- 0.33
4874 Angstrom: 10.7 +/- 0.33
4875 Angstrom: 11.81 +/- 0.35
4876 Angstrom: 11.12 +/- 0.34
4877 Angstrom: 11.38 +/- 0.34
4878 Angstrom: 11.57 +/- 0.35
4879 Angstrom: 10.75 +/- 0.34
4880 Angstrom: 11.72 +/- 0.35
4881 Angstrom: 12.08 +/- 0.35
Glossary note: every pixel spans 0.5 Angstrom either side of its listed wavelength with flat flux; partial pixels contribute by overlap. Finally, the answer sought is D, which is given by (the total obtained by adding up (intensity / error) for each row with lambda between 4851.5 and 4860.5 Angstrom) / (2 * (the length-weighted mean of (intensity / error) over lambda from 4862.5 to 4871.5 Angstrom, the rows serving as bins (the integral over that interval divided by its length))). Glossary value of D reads 4.6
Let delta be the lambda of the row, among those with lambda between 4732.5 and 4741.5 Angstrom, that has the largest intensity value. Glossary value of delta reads 4733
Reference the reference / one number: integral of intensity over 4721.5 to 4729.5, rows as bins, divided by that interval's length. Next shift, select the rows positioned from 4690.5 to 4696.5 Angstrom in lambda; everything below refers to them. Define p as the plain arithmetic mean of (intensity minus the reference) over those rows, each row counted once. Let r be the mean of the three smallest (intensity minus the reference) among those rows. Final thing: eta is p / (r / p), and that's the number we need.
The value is -0.24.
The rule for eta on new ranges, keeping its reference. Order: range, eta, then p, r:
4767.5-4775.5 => -0.02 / 0.1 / -0.15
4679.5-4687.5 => -0.01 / -0.1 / -0.58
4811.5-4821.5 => 2.97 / 0.7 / 0.16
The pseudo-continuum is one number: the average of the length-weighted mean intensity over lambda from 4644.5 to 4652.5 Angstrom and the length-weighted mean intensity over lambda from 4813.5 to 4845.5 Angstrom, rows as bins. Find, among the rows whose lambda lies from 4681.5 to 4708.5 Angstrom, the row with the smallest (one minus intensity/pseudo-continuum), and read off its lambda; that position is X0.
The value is 4696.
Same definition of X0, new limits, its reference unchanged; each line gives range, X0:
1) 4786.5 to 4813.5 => 4803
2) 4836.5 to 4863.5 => 4846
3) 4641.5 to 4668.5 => 4643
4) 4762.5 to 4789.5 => 4782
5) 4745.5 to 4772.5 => 4760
